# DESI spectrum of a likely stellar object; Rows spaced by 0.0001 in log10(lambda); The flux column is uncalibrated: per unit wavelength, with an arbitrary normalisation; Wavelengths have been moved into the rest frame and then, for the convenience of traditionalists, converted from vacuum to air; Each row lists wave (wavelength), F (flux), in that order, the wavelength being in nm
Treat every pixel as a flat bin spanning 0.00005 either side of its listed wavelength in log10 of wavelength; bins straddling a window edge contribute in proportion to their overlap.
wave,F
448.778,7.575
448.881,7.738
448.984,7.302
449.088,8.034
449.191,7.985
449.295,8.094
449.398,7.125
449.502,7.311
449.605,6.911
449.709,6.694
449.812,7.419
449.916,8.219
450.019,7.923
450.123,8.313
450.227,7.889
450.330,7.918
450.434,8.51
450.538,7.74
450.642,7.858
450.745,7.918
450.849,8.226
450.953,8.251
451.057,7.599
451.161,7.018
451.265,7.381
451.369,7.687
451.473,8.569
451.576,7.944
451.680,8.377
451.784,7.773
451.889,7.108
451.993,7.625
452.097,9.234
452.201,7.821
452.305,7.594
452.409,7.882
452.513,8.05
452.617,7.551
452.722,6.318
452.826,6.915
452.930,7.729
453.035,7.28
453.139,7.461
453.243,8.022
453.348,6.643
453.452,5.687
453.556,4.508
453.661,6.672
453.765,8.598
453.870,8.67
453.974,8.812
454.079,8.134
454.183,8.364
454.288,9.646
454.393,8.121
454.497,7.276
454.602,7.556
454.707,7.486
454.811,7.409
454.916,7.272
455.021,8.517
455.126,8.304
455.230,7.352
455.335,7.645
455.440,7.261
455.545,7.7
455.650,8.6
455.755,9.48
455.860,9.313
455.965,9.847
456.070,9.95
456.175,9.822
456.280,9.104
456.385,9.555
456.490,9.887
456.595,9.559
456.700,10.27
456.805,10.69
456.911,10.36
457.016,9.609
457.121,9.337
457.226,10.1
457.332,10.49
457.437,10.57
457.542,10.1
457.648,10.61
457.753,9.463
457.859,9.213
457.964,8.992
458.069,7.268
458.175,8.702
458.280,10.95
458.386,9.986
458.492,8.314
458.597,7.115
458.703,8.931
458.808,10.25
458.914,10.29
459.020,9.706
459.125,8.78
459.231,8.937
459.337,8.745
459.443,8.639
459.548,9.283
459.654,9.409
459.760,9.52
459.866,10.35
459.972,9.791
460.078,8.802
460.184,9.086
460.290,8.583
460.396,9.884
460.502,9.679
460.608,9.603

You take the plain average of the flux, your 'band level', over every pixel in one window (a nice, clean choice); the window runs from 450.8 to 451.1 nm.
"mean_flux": 8.03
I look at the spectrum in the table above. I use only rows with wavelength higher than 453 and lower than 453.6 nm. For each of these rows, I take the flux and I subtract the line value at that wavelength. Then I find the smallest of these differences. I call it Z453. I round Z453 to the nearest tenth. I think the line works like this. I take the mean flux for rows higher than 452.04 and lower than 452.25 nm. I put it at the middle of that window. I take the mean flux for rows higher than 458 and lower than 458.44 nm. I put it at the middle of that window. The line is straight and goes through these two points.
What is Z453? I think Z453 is -4.2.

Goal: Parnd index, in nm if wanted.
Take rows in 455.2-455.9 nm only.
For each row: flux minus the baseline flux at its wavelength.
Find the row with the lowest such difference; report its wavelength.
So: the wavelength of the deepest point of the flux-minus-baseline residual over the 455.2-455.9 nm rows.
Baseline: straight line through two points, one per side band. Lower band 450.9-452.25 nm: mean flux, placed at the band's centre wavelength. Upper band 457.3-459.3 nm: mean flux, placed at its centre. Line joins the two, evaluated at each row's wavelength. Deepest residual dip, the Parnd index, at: 455.440 nm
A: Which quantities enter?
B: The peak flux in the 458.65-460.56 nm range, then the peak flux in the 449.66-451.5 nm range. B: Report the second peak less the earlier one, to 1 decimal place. -1.8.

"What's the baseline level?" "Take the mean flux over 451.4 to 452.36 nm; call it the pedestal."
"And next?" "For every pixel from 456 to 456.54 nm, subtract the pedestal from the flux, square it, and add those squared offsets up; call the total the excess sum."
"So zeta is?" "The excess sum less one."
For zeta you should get 13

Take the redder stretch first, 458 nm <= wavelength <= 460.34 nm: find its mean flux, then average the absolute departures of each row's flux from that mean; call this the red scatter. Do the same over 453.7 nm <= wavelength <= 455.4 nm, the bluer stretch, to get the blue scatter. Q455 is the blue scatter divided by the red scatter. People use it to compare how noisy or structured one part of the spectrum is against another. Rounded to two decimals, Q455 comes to 0.78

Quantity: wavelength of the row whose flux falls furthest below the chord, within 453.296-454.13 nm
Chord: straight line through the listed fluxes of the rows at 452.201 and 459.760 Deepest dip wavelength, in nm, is 453.556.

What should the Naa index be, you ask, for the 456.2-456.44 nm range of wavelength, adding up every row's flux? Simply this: 18.7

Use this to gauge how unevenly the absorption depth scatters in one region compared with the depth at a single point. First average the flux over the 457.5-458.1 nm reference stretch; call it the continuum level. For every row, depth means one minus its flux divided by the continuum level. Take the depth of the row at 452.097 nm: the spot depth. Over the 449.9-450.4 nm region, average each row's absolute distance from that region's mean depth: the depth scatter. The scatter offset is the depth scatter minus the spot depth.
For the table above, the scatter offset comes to 0.01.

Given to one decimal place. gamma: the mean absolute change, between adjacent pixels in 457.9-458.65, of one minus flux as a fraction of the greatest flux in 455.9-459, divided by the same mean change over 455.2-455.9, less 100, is -97.0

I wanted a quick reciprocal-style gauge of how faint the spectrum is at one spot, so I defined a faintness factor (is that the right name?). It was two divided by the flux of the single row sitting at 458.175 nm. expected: 0.230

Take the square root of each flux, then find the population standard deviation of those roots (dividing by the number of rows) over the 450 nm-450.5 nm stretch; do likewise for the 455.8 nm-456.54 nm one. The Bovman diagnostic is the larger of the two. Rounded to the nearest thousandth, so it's 0.049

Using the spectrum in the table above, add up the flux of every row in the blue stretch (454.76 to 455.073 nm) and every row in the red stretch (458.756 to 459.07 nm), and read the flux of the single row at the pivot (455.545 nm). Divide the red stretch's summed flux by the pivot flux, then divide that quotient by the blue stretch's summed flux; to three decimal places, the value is 0.169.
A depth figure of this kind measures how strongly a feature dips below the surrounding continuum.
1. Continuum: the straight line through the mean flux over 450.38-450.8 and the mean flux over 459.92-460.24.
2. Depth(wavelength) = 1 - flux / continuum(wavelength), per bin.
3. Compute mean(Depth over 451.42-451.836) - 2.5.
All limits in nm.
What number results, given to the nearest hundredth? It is -2.50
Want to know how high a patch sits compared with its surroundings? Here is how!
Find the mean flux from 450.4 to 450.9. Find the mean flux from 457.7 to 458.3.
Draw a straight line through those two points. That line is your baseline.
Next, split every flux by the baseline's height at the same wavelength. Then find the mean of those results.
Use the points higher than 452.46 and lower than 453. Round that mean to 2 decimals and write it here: 0.88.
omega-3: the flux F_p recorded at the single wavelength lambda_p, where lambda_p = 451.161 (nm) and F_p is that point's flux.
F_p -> 7.018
